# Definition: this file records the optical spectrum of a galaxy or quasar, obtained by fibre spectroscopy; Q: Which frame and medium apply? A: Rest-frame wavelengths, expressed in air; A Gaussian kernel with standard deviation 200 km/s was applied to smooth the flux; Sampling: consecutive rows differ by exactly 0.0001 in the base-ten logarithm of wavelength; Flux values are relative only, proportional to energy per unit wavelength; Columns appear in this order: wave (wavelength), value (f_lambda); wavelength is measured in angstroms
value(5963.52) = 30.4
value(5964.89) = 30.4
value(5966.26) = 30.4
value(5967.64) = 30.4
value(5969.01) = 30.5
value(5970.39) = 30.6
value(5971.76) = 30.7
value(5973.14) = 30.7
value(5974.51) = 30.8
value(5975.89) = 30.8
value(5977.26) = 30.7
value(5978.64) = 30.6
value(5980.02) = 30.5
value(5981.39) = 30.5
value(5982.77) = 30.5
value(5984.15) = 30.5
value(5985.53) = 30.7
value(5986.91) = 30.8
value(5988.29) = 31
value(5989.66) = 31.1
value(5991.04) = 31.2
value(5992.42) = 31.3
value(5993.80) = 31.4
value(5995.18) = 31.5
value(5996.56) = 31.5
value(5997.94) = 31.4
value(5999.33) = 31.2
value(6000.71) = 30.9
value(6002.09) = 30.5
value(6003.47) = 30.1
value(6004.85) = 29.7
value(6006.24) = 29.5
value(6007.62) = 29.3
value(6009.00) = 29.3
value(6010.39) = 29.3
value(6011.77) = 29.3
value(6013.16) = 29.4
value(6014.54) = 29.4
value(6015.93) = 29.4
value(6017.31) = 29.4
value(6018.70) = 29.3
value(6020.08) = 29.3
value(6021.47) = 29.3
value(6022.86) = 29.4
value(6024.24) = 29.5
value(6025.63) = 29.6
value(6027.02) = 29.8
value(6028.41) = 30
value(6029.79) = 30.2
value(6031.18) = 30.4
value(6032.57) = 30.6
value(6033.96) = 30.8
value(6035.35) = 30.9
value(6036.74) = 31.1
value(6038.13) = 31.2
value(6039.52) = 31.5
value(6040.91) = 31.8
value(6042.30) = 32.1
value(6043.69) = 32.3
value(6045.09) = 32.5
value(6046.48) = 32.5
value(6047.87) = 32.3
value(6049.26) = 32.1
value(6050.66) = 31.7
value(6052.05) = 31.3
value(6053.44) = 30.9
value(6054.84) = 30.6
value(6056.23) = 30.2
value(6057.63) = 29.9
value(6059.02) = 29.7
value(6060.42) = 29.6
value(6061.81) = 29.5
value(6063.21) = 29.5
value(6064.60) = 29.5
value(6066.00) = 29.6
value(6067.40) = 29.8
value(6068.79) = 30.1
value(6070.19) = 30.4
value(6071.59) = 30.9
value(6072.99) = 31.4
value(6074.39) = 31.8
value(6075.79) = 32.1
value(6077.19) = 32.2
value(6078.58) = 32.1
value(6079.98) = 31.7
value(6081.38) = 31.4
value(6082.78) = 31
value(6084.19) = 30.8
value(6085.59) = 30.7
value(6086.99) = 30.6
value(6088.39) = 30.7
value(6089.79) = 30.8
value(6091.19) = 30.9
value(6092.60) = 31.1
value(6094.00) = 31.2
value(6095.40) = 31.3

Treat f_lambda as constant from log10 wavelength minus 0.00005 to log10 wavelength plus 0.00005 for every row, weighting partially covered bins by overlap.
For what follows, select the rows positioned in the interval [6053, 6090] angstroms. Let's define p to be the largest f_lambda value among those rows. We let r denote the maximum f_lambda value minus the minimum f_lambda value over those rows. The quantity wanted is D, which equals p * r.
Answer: 87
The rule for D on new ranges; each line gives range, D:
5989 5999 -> 13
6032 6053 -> 62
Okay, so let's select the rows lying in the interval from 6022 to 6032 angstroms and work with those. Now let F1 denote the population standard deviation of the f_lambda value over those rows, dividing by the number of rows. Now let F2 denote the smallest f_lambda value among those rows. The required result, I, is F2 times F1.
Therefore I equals 10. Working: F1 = 0.3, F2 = 29.4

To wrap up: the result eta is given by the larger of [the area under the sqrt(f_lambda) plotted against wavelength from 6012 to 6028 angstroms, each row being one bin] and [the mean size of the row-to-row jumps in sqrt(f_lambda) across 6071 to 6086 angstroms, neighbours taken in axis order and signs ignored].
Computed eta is 87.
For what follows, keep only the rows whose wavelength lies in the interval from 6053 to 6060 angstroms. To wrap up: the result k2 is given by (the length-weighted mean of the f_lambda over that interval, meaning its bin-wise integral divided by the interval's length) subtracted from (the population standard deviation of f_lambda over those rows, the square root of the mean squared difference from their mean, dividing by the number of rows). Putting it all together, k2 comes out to -29.7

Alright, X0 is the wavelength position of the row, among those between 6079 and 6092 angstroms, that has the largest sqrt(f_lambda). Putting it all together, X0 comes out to 6079.98 angstroms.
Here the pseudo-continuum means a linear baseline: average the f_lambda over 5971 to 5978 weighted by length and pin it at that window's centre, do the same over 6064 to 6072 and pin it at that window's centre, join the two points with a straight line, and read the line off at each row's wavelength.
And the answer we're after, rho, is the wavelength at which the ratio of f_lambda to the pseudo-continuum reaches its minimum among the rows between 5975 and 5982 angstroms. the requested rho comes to 5980.02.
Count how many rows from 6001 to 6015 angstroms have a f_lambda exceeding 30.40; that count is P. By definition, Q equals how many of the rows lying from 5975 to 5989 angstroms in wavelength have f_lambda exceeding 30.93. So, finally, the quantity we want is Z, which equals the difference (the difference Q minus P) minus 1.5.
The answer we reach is -1.5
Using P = 1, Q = 1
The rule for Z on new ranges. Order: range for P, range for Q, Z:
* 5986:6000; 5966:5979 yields -11.5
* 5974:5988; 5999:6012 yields -10.5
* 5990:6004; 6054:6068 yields -10.5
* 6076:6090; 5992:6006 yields -5.5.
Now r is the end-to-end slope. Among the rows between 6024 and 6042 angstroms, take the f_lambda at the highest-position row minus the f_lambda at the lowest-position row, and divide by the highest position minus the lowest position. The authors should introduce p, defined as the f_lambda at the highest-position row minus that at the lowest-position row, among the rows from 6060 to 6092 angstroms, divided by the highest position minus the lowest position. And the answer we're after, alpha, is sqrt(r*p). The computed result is 0.08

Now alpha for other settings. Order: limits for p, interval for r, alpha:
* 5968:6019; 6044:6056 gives 0.07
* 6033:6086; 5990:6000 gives 0.00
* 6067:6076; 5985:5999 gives 0.12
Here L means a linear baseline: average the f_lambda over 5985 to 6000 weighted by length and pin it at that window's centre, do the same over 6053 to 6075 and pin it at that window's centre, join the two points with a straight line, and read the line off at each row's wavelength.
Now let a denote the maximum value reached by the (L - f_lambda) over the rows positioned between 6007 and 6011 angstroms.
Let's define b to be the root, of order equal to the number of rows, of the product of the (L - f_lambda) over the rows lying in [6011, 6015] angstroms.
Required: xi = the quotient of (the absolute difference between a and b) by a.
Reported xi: 0.09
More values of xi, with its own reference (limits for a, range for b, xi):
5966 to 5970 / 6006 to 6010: 0.39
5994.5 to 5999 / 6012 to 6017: -6.22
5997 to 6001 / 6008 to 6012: 8.27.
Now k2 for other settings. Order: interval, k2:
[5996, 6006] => -30.0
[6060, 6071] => -29.5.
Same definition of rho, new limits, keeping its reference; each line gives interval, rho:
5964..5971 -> 5964.89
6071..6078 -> 6071.59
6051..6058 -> 6057.63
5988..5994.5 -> 5988.29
